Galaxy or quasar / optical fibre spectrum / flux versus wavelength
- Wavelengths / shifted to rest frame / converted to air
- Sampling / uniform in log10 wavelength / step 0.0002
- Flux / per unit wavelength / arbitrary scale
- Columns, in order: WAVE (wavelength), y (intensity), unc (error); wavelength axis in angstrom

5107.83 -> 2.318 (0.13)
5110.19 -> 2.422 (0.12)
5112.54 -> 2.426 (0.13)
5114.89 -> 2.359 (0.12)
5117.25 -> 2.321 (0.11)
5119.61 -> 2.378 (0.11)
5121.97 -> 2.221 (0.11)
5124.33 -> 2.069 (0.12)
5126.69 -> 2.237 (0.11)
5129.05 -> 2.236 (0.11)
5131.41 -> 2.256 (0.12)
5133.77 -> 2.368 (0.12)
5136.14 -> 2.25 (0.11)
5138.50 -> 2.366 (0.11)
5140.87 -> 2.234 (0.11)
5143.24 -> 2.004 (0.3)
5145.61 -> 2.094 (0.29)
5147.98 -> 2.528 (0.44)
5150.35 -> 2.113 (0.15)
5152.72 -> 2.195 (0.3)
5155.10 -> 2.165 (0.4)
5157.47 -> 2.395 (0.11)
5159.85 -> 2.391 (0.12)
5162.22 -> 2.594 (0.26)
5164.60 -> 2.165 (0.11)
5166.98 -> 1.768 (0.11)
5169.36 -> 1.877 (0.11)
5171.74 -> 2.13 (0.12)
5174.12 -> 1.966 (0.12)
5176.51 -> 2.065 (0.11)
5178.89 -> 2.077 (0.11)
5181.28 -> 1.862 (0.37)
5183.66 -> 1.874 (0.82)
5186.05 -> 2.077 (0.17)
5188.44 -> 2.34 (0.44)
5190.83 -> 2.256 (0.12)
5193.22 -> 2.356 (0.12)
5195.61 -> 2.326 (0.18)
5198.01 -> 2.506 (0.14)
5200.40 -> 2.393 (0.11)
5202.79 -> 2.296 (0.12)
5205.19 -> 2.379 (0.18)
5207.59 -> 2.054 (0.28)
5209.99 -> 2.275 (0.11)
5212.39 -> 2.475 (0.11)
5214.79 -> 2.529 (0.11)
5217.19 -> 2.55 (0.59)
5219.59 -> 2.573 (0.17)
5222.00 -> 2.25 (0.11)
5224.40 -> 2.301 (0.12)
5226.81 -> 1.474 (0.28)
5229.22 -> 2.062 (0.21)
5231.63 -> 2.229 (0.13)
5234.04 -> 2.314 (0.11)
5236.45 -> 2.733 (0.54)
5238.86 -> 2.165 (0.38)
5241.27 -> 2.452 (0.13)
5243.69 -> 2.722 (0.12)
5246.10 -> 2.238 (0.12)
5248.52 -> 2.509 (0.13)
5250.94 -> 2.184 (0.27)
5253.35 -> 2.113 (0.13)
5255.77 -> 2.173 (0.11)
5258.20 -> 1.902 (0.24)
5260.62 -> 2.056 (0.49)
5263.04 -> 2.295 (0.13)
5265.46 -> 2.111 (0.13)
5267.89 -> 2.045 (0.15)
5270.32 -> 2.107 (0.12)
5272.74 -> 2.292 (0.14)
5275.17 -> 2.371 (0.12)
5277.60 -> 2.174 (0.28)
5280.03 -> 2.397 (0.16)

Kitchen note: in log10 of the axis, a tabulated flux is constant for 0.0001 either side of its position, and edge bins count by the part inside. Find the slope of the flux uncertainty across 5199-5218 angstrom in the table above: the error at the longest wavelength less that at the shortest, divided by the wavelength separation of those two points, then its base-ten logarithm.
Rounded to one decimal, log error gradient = -1.5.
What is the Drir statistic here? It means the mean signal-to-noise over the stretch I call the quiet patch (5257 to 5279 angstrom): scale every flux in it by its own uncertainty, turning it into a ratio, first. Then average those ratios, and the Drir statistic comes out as 13.5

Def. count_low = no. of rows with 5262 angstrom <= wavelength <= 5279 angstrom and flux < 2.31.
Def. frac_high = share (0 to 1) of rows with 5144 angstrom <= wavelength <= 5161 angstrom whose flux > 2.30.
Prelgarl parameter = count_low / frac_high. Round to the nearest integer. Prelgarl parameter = 14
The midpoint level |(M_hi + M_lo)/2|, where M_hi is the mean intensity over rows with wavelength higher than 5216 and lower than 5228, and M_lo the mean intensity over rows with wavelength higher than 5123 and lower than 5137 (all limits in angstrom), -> 2.23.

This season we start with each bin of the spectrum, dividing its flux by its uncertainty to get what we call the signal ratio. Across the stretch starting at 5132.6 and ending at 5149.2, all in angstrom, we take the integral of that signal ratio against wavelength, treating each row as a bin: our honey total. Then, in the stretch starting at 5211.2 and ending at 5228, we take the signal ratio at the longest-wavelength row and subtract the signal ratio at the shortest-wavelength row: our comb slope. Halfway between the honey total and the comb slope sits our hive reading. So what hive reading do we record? 112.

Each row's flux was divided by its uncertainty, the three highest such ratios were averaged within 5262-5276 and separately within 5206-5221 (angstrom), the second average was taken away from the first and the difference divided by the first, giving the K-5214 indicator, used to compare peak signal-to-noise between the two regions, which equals -0.20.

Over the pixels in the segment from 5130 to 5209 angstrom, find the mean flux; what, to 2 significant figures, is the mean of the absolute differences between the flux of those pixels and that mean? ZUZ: 0.17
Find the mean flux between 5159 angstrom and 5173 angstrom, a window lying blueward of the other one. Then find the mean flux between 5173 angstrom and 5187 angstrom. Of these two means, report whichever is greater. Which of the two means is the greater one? 2.15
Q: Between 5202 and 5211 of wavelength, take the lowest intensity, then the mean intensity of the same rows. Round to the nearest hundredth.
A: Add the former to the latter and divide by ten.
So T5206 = 0.43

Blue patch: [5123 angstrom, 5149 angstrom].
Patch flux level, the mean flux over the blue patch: 2.24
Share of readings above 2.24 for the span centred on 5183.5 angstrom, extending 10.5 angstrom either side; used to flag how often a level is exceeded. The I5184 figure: 0.33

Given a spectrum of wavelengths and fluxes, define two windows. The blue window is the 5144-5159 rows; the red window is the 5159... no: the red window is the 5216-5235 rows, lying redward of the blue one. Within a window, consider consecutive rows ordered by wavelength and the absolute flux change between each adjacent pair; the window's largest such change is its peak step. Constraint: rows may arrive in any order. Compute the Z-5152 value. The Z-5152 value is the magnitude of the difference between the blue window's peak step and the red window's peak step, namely 0.39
